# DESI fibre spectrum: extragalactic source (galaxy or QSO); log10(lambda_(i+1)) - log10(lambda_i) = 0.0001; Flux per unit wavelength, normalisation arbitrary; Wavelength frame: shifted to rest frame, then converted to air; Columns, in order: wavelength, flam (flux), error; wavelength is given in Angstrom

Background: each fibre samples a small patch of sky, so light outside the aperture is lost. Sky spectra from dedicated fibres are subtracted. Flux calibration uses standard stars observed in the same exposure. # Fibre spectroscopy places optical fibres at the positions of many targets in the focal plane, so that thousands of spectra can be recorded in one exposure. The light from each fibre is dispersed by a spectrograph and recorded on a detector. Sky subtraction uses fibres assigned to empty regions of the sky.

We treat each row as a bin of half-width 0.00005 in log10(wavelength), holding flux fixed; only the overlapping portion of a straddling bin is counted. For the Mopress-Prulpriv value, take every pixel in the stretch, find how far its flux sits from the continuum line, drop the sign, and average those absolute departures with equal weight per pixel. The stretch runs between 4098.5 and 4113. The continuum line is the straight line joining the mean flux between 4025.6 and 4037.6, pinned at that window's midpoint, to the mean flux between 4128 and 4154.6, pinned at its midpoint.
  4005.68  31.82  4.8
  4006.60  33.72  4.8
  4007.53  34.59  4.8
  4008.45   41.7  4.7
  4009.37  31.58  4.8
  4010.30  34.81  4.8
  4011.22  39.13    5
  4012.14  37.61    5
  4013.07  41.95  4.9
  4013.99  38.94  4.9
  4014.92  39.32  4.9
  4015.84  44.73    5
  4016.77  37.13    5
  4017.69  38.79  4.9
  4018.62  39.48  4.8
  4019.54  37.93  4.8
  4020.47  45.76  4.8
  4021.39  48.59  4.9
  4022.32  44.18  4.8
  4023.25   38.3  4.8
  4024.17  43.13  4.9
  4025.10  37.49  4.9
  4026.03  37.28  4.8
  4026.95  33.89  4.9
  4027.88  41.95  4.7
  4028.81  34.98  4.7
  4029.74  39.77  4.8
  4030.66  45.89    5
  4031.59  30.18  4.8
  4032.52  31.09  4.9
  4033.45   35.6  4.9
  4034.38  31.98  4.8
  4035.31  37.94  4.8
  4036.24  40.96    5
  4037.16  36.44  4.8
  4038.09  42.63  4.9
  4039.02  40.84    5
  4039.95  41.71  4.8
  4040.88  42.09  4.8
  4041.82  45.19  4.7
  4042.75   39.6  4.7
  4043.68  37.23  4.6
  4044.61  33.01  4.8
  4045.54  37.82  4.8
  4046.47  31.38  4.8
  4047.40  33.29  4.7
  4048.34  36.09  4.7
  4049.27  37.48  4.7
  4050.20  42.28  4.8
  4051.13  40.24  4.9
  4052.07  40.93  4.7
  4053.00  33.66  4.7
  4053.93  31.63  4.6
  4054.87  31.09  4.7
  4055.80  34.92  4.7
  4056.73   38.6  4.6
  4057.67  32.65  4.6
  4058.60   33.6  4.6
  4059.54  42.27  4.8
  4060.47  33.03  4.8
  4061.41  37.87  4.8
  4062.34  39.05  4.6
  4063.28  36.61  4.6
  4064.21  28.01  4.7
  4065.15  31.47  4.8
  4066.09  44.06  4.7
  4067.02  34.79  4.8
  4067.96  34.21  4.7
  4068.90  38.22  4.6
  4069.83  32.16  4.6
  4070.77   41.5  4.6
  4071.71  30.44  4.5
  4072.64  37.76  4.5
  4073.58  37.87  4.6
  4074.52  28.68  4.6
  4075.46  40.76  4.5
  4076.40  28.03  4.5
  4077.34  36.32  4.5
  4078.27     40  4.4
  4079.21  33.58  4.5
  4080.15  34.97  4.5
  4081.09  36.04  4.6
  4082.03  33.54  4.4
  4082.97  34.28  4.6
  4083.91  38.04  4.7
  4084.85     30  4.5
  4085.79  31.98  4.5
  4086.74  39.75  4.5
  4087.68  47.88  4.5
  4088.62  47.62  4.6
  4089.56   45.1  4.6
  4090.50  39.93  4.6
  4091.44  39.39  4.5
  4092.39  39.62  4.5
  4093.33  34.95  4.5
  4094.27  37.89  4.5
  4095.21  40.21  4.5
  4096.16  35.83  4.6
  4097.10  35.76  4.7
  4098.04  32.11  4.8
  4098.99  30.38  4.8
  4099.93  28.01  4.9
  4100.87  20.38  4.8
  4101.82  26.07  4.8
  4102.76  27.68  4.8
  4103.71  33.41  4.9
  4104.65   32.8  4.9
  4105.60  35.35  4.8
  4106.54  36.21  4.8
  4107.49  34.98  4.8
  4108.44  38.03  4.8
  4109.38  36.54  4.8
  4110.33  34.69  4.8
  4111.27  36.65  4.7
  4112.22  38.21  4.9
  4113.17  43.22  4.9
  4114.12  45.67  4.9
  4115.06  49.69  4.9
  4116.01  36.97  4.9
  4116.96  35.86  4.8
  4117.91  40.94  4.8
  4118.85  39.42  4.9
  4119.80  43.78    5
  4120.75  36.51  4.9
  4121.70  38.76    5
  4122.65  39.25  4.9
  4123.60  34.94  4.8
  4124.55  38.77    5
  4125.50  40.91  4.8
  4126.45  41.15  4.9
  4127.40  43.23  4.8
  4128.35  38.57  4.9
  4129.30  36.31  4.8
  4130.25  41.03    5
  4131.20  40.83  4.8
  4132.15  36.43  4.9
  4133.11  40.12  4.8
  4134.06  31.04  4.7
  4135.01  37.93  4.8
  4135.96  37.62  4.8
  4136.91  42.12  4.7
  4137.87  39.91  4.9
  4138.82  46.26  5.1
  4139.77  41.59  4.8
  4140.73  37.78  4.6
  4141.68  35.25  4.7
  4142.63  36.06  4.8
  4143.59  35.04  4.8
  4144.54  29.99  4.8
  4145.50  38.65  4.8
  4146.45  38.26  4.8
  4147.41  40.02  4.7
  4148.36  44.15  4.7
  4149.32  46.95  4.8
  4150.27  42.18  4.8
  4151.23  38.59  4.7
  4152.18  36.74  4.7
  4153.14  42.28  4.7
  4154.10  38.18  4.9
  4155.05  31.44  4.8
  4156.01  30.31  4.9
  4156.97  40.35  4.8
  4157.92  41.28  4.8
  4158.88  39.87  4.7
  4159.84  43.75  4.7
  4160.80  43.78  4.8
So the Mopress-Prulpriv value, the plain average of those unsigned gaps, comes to 5.6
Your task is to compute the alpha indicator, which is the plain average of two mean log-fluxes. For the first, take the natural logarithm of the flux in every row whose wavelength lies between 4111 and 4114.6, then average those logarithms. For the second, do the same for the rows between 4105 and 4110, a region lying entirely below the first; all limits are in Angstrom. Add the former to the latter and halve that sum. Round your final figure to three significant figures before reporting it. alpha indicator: 3.65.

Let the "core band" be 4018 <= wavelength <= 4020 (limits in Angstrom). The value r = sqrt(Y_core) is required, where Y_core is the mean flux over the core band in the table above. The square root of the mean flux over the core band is 6.22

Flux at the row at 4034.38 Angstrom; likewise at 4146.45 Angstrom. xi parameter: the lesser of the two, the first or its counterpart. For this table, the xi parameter 32.0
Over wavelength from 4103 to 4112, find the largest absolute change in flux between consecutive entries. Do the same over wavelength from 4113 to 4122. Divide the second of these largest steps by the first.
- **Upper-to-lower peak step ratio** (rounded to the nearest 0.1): 4.2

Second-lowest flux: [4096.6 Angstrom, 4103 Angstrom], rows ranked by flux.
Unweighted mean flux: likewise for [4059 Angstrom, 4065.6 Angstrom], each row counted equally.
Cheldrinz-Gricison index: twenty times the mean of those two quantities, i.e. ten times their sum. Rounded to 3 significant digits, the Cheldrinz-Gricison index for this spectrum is 615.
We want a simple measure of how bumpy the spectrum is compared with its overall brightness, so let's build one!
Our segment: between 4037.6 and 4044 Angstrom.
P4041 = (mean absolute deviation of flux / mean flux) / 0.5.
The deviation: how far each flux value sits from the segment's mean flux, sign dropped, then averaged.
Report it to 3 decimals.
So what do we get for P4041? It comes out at 0.087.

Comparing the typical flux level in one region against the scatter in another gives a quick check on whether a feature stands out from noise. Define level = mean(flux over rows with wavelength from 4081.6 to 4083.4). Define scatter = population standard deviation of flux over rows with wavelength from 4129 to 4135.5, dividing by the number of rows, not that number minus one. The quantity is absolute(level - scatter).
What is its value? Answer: 30.6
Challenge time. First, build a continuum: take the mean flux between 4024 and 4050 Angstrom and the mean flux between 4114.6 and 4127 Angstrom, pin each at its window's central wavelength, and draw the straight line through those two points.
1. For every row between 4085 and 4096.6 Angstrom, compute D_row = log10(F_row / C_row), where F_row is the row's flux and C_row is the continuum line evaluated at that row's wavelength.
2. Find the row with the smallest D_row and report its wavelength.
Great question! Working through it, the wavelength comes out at 4085.79 Angstrom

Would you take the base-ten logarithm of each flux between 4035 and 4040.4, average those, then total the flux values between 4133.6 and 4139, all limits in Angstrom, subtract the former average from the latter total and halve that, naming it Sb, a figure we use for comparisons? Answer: 117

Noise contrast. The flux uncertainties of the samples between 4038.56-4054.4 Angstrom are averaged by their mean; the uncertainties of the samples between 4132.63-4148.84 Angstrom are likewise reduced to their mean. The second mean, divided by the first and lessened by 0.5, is 0.506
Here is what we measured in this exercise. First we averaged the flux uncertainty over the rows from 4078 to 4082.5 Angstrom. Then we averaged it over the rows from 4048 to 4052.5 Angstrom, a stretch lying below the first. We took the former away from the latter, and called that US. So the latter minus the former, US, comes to 0.28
